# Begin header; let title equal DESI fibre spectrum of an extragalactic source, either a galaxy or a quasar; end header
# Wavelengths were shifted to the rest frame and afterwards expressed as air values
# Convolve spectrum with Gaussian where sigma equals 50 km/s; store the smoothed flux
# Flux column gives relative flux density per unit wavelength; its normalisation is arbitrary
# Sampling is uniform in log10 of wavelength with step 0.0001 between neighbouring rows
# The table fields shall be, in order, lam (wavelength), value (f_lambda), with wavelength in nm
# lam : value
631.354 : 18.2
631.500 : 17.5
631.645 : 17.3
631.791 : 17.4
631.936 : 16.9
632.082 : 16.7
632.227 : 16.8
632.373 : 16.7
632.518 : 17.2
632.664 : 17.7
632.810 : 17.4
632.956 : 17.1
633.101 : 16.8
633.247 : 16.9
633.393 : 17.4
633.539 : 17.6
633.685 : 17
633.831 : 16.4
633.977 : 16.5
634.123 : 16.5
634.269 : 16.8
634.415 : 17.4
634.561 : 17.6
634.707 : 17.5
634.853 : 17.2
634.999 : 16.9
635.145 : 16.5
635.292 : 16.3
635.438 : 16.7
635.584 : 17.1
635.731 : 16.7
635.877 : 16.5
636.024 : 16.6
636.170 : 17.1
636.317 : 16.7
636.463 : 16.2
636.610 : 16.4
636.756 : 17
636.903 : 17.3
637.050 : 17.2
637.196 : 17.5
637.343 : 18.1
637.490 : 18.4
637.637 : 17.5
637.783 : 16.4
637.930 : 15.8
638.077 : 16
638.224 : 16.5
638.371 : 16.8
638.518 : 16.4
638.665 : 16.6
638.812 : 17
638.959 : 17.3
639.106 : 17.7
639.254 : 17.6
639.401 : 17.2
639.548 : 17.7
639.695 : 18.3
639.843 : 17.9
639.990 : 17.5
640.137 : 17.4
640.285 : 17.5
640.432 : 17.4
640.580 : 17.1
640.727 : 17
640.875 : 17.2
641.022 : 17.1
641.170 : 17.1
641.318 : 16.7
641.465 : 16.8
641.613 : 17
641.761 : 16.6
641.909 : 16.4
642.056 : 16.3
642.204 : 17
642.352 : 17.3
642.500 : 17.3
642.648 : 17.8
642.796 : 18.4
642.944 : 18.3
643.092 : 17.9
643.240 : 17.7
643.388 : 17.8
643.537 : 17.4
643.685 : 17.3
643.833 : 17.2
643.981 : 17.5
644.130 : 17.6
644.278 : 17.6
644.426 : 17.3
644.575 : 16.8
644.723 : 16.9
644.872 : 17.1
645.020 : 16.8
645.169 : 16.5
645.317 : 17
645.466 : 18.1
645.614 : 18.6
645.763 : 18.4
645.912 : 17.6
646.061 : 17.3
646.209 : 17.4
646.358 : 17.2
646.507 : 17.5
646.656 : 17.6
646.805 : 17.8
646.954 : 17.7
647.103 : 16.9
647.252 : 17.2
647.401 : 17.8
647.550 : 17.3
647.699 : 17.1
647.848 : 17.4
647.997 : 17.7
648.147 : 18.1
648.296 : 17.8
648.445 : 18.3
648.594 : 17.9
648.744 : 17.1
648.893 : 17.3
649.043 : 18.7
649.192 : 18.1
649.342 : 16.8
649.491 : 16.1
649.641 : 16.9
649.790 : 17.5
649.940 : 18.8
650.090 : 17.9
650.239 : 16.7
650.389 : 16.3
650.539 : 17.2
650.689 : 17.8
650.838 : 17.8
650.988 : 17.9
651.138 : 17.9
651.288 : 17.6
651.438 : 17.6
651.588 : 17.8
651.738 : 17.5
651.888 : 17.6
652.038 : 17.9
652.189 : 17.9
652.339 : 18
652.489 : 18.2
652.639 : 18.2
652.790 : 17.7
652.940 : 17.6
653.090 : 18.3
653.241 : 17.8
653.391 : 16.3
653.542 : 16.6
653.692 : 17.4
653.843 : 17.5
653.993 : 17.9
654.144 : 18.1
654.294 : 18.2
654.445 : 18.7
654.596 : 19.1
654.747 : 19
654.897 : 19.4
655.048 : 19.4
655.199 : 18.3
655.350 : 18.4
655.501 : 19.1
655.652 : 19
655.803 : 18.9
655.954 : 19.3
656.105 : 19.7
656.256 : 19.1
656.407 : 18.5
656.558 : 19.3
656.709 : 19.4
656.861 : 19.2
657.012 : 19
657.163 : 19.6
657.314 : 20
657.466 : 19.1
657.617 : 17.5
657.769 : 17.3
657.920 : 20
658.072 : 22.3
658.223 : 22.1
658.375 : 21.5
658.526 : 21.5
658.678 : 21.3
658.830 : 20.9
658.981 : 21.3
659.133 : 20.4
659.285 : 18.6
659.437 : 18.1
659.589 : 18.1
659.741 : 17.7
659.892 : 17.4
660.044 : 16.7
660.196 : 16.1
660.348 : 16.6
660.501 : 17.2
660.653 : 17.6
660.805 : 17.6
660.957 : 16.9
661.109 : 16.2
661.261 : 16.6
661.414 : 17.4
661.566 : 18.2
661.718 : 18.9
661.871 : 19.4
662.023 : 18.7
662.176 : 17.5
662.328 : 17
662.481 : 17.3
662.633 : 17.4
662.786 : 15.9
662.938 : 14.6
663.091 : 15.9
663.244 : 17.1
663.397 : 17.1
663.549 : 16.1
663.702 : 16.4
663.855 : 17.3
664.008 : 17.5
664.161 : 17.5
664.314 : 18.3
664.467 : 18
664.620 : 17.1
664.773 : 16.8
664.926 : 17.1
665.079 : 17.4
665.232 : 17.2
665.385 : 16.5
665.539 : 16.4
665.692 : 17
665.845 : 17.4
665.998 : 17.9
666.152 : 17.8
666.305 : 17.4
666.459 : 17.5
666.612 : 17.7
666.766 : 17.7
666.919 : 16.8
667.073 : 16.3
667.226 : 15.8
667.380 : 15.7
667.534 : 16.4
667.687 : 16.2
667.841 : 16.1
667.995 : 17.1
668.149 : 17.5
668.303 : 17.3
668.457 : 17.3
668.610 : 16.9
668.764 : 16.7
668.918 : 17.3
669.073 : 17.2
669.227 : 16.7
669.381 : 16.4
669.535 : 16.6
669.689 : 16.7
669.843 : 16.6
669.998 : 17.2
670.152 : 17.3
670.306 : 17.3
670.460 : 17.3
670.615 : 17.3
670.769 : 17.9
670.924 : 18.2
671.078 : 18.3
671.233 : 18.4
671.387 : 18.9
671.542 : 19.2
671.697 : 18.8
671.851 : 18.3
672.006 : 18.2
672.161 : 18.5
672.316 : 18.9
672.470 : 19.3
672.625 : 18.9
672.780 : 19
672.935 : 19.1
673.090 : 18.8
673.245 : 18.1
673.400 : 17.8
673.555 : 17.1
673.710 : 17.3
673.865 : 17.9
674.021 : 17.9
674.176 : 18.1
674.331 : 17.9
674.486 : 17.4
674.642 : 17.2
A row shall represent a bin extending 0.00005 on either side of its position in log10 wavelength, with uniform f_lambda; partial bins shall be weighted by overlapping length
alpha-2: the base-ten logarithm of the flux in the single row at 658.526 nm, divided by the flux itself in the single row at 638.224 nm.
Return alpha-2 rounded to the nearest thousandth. 0.081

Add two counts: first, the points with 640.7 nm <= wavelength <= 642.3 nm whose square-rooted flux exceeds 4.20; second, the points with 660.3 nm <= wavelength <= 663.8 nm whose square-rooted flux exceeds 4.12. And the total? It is 14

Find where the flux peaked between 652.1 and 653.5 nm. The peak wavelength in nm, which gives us 653.090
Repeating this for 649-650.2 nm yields 649.940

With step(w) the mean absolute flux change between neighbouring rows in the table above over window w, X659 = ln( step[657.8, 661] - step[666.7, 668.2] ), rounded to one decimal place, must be -2.5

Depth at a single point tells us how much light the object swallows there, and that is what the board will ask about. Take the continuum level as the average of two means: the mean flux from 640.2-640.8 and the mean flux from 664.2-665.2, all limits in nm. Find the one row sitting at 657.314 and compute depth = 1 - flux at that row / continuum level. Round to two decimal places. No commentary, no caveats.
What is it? -0.15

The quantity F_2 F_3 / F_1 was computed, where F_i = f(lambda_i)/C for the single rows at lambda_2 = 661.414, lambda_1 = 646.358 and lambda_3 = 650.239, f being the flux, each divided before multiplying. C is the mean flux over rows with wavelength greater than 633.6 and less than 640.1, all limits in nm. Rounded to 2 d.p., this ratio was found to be 0.99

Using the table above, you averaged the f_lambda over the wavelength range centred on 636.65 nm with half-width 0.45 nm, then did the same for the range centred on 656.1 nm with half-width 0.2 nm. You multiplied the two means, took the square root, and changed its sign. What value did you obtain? -18.0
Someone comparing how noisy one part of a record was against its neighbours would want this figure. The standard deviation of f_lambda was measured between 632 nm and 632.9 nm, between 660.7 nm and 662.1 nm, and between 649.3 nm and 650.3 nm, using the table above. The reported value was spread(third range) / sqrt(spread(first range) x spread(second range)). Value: 1.32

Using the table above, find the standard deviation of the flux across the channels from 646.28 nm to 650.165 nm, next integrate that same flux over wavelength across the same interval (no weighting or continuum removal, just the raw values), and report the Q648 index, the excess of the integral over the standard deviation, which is 67.6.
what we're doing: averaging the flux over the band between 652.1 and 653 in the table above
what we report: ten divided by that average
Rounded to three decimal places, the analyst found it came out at 0.558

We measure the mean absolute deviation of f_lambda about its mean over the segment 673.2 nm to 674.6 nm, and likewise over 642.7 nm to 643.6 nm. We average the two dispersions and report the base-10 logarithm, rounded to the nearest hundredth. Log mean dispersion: -0.53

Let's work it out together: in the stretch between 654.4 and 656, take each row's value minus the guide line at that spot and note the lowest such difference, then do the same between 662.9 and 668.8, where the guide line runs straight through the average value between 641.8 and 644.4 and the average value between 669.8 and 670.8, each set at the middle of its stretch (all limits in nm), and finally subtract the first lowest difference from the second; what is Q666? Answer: -3.6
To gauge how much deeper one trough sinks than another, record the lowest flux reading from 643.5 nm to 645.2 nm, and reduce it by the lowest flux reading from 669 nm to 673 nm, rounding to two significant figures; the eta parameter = 0.10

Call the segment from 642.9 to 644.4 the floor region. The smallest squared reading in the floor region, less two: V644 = 294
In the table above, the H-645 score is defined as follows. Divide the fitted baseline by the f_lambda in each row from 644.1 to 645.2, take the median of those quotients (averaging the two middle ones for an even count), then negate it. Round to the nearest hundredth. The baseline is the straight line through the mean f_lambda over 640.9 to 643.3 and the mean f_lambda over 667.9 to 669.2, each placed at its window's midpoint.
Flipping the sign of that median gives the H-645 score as -1.01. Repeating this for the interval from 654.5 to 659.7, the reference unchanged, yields -0.89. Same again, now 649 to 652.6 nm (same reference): -0.97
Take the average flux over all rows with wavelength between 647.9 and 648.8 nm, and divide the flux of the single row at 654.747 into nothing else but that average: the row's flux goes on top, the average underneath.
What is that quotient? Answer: 1.07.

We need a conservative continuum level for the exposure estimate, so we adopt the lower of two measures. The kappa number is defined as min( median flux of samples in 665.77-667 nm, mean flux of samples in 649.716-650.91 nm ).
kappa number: 17.5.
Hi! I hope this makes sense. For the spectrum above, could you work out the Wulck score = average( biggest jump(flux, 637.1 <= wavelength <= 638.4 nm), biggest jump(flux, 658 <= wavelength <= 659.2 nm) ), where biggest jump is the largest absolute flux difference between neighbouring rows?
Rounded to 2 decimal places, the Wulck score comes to 1.00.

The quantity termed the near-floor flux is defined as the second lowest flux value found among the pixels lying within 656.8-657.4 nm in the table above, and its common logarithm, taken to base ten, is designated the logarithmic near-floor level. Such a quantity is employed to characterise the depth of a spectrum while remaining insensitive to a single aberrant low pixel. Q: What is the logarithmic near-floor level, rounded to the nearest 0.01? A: 1.28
